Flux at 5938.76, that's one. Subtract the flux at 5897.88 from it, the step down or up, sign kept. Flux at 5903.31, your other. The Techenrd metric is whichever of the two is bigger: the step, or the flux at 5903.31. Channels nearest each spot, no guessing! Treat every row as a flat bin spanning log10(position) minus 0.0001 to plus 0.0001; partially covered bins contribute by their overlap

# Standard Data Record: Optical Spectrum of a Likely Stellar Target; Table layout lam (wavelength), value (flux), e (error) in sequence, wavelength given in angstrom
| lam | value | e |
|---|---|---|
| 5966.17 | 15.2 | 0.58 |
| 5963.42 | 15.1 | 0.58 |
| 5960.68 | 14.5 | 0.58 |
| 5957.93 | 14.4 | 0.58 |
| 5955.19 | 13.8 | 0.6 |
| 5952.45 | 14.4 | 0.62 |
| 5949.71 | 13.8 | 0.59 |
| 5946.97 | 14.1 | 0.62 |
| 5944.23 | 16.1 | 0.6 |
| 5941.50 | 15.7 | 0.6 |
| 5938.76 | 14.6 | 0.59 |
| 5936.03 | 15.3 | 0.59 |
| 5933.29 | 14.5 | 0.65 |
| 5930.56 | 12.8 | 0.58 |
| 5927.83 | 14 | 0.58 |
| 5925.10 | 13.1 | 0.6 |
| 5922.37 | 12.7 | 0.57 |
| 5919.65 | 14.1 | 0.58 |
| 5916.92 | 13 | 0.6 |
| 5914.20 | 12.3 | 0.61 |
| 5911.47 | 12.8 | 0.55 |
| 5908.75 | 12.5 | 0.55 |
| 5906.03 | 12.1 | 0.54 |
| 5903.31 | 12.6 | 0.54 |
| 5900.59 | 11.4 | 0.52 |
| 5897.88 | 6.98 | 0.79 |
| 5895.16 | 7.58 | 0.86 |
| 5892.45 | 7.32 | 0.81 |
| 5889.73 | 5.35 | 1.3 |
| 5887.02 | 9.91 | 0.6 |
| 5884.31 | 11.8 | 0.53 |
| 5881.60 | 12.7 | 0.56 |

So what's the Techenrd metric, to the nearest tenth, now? 12.6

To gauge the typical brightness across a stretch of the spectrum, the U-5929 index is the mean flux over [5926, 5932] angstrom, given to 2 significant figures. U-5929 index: 13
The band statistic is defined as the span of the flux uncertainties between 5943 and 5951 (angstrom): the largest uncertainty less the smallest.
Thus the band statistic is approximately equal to 0.030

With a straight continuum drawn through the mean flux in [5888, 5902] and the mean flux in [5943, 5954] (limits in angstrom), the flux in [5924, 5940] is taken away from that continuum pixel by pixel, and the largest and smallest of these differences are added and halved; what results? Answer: -1.4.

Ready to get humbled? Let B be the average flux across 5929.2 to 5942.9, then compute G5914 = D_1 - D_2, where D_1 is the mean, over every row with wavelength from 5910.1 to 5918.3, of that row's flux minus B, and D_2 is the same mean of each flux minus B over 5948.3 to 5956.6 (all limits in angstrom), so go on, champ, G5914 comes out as -1.3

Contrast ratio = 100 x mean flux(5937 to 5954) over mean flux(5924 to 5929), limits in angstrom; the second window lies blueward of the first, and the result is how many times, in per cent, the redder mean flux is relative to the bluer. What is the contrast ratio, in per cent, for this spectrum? 109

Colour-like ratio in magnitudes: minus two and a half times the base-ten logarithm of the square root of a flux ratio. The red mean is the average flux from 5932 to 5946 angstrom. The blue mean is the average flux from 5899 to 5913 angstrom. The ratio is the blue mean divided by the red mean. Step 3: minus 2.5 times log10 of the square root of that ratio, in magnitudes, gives 0.12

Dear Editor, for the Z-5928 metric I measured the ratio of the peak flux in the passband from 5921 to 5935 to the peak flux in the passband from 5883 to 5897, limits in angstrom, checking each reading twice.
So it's 1.23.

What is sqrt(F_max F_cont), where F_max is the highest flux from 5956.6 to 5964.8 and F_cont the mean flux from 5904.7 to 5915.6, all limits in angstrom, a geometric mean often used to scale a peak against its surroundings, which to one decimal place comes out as 13.7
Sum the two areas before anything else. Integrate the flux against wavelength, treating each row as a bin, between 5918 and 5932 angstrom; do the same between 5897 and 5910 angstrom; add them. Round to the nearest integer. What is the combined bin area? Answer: 333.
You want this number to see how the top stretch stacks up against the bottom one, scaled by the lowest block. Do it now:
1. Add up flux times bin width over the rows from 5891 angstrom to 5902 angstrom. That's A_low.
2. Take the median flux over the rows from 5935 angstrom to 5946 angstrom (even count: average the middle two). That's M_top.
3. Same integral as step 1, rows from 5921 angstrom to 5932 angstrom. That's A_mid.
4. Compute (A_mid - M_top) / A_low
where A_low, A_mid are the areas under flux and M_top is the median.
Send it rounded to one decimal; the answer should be 1.4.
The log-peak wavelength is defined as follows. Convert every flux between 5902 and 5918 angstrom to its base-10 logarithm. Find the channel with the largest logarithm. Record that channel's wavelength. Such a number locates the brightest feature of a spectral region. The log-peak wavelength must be 5916.92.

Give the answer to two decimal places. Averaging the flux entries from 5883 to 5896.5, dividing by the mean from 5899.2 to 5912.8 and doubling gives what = 1.37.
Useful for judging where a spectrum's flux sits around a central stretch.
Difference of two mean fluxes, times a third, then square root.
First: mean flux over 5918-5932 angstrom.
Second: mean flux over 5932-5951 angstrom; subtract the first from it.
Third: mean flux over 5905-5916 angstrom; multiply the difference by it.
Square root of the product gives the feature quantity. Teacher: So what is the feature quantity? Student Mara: 4.4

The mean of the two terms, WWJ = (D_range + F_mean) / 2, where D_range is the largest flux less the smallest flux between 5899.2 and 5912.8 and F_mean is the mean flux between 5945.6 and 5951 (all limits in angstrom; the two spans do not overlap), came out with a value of 7.7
